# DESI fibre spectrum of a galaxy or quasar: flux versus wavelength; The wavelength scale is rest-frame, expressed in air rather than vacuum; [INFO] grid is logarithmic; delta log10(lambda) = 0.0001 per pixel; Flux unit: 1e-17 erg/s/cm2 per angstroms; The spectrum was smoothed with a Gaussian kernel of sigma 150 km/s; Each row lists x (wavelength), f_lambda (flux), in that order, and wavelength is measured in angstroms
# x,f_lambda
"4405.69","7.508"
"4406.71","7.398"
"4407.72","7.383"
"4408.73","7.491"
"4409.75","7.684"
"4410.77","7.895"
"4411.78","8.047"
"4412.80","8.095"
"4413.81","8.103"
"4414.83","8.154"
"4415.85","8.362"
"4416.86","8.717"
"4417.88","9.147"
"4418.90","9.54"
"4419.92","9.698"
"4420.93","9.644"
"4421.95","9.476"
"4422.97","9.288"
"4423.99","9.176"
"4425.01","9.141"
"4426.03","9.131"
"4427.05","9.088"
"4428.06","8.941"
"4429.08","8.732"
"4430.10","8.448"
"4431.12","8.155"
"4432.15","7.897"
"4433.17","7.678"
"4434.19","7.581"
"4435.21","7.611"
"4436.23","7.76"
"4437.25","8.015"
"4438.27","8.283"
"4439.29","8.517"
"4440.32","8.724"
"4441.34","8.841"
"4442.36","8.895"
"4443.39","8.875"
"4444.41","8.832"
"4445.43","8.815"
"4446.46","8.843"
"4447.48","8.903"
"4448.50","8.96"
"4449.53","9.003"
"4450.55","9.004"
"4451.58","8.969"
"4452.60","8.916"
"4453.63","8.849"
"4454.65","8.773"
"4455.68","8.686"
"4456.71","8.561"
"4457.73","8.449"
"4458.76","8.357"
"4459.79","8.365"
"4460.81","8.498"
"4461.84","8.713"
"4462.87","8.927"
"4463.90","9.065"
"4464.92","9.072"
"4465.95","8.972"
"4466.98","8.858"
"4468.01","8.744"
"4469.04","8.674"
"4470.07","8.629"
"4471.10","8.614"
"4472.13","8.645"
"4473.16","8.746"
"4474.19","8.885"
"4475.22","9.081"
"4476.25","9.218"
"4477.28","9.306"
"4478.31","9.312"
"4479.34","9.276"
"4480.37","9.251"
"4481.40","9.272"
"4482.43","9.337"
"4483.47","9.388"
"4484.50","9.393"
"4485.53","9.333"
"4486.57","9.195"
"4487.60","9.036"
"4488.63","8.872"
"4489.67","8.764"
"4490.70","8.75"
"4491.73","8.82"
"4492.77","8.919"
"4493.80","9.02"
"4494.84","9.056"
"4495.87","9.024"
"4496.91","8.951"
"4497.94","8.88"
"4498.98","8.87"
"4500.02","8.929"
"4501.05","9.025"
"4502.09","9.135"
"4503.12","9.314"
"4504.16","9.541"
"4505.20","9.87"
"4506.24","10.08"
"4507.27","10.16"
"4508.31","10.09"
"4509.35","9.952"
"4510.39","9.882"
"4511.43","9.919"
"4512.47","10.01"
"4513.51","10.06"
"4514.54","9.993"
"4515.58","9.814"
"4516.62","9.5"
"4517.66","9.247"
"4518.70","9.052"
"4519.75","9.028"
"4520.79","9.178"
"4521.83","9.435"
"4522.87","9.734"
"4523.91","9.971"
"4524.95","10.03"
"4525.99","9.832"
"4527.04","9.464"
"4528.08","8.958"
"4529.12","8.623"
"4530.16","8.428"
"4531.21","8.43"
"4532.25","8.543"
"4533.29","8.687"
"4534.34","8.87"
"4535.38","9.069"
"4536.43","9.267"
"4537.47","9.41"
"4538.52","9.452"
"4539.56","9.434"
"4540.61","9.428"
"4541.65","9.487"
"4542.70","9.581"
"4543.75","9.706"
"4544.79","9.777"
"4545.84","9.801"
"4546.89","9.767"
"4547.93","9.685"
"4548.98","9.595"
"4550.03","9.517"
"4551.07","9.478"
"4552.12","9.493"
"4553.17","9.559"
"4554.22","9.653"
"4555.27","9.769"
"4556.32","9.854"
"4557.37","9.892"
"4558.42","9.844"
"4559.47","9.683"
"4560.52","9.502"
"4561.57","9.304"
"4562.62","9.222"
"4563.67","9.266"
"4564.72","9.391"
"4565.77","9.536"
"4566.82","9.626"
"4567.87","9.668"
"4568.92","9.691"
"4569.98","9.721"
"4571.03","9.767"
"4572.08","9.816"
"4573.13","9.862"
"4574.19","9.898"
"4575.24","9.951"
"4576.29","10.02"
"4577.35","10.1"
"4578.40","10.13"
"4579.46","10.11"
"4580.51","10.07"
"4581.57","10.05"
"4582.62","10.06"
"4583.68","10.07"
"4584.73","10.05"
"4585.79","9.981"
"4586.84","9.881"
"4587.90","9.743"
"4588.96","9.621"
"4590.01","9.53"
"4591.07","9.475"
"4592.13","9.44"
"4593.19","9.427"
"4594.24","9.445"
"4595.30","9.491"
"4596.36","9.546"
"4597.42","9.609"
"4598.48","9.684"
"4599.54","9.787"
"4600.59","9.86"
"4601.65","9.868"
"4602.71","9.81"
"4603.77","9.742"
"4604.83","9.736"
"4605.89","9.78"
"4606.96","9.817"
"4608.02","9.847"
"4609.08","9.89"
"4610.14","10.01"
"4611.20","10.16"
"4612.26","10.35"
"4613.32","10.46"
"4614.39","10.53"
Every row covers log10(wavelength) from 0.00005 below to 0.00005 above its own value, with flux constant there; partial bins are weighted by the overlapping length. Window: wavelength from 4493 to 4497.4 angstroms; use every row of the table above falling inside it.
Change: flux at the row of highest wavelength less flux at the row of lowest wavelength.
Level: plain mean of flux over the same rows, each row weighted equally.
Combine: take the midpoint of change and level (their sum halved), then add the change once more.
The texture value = 4.40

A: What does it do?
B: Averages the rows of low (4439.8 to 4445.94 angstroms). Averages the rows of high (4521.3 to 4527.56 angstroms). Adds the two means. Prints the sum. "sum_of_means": 18.6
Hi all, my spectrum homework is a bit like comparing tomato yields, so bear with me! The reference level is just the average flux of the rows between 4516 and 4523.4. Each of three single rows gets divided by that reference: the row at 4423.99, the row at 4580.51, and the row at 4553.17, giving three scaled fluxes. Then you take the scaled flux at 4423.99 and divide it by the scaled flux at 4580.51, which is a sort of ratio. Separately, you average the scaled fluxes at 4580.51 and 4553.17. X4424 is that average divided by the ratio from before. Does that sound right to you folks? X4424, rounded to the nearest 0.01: 1.16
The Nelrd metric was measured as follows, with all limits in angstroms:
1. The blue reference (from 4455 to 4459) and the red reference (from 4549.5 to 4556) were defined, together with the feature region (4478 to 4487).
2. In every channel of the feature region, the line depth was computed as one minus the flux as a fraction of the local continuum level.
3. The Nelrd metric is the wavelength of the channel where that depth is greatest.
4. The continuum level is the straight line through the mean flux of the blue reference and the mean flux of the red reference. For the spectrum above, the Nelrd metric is 4486.57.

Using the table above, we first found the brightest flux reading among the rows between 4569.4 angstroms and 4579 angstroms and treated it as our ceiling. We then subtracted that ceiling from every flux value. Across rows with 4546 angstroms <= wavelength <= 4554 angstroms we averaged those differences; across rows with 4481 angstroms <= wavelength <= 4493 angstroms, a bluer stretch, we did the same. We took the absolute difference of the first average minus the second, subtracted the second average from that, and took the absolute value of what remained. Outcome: 1.5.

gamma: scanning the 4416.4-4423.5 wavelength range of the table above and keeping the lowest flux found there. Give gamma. 8.717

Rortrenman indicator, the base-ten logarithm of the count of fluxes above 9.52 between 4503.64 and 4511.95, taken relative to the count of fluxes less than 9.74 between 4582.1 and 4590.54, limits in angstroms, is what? 0.60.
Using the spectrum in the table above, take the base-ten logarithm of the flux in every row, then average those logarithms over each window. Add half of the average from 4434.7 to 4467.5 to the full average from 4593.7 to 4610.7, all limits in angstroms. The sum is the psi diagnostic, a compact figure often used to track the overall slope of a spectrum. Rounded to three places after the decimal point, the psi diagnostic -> 1.458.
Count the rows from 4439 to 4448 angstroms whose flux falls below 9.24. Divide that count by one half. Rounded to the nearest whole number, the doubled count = 18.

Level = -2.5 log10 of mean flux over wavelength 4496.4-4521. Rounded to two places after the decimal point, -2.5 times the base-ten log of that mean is -2.45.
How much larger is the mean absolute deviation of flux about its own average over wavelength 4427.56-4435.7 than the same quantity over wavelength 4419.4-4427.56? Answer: 0.23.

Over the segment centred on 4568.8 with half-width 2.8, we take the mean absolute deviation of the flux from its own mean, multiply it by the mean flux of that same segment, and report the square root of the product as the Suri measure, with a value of 0.62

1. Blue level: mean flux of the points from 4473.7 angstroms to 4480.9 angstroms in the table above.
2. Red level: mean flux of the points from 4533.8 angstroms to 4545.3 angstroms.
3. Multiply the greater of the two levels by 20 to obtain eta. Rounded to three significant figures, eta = 188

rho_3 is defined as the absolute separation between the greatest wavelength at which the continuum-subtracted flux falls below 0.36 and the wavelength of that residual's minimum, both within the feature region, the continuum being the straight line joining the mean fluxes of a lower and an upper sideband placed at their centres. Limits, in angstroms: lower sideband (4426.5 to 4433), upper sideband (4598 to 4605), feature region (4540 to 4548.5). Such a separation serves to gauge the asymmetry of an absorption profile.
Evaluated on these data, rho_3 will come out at 7.3 angstroms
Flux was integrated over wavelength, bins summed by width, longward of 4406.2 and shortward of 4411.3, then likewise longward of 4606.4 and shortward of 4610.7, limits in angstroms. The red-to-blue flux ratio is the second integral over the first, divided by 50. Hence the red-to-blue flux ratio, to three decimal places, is 0.022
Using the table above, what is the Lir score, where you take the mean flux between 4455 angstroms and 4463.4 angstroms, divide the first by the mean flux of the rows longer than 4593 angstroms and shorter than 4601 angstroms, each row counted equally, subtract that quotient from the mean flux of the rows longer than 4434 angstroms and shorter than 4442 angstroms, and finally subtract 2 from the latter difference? 5.3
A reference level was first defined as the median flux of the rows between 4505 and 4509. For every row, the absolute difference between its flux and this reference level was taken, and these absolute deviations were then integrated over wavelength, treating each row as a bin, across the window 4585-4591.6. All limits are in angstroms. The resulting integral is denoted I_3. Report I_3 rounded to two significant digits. 2.4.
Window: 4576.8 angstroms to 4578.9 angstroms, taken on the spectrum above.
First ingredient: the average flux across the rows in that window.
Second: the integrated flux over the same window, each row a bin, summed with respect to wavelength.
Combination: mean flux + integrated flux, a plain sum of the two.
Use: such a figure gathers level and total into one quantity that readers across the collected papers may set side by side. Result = 31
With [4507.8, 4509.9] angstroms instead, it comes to 31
